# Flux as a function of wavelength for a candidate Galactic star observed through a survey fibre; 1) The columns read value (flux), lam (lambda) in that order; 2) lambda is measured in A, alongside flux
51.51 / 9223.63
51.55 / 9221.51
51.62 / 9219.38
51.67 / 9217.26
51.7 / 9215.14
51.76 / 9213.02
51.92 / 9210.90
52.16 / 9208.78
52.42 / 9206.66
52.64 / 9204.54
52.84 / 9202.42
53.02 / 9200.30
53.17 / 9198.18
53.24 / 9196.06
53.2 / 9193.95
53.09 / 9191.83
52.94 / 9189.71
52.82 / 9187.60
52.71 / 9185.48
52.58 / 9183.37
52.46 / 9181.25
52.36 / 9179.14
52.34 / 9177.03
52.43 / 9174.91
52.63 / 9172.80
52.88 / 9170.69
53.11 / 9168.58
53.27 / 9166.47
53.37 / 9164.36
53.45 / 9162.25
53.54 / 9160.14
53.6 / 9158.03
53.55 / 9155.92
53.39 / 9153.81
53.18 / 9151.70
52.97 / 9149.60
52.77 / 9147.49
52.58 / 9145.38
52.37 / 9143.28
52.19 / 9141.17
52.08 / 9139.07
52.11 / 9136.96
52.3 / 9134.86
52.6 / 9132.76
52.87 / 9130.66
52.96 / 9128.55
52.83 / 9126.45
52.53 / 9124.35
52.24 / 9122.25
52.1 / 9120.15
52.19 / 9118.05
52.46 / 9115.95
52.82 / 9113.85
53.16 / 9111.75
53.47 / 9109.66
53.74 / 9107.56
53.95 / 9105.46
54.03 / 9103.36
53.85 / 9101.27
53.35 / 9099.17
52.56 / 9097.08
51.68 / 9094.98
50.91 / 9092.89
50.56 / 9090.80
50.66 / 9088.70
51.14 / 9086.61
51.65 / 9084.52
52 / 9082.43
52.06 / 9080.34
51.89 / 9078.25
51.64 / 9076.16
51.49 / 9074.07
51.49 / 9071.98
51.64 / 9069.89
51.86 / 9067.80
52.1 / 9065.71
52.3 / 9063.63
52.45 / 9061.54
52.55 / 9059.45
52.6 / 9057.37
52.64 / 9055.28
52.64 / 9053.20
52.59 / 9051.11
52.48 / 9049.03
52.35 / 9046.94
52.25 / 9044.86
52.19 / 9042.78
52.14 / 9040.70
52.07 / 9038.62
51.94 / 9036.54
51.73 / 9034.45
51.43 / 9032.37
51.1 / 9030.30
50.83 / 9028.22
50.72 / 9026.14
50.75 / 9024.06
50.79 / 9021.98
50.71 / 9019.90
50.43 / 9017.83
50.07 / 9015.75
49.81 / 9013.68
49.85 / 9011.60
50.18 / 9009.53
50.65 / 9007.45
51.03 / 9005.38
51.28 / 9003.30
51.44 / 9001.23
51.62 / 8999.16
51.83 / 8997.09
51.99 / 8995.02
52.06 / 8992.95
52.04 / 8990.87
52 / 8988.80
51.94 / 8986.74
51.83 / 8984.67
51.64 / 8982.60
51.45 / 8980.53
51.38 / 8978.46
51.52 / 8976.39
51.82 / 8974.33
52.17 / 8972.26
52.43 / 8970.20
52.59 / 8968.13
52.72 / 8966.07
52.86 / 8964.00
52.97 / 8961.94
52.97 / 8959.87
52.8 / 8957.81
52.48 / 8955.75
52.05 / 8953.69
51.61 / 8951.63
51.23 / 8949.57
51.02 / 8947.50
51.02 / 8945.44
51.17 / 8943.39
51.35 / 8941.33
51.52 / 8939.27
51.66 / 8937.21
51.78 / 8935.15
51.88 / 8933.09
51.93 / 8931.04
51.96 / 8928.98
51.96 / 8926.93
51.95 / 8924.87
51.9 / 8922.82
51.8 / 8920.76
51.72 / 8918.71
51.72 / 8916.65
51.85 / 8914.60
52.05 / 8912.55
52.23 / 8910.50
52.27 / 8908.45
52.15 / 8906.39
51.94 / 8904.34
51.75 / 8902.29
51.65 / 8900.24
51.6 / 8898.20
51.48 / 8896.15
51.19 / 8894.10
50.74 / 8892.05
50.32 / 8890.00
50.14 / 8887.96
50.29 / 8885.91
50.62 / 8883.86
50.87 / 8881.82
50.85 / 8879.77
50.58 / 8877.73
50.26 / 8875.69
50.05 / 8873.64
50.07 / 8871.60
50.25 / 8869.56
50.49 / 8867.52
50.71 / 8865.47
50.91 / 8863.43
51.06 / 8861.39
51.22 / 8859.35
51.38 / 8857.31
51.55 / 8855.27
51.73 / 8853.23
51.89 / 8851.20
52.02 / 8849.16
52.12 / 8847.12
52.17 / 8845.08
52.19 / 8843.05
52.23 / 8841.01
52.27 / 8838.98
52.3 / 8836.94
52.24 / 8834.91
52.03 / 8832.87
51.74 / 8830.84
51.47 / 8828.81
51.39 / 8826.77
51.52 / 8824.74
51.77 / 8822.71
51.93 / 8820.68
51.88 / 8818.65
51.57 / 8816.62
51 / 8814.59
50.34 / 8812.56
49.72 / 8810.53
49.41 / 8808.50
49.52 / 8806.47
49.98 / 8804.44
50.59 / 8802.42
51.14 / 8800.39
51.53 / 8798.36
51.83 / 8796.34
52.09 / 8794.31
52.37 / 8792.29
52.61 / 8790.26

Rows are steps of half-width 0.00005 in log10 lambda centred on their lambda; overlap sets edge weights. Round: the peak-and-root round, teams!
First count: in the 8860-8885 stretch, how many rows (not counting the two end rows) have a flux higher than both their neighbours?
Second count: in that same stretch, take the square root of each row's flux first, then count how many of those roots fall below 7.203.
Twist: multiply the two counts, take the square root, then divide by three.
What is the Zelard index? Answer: 1.15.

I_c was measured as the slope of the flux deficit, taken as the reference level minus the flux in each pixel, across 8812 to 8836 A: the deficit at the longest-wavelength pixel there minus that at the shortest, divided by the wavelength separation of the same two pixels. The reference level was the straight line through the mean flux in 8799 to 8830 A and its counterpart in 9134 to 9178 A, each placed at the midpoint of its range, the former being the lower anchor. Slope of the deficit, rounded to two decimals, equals -0.08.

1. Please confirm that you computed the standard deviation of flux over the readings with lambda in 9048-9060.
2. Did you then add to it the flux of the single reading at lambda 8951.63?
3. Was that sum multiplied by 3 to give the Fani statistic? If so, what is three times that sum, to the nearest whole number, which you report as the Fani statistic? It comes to 155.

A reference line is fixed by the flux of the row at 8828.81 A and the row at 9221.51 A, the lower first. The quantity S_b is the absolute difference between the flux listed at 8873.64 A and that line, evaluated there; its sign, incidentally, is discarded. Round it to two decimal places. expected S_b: 1.43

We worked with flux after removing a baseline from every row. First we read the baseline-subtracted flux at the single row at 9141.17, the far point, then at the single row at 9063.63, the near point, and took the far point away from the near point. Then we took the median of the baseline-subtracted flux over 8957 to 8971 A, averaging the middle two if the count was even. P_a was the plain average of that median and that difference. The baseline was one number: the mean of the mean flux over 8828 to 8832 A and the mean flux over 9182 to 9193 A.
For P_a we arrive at 0.3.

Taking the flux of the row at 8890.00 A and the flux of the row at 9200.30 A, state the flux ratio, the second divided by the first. 1.05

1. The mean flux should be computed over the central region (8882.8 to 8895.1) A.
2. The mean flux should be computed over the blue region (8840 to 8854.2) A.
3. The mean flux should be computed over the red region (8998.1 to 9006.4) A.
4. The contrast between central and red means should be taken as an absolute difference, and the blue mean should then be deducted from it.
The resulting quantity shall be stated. -51.3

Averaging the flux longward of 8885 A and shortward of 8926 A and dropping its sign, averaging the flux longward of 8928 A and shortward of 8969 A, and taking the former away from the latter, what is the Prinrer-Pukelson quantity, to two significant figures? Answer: 0.44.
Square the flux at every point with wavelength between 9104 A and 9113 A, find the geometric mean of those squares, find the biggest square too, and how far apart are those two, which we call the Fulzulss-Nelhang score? 40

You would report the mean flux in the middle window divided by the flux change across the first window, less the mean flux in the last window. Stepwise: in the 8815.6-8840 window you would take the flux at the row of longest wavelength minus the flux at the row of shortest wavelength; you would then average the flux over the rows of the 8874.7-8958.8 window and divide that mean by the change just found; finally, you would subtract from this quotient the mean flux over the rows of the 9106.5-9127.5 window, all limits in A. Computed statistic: 21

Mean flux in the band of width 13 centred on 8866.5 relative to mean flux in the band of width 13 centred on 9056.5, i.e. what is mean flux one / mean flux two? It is 0.96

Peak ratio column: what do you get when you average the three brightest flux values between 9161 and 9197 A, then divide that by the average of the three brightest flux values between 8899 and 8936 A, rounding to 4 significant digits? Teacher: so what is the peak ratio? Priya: 1.022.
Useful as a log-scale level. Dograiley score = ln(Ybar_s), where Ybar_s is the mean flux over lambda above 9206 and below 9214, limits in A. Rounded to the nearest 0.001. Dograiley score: 3.952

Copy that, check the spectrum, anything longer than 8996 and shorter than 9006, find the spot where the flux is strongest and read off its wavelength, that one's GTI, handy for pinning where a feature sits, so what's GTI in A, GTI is 8997.09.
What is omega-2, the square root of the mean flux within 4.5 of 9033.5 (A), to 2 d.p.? 7.18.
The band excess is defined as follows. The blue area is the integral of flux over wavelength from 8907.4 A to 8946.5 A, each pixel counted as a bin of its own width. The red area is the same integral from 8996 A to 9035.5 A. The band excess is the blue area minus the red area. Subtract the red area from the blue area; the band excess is 16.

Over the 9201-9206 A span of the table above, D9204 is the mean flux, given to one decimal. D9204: 52.7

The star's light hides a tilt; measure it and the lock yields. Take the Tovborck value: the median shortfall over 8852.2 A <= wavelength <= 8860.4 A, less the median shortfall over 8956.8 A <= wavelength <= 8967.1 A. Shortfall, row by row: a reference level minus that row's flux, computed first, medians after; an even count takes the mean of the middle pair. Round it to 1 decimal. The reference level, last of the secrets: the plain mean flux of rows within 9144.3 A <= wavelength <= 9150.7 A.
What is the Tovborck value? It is 1.4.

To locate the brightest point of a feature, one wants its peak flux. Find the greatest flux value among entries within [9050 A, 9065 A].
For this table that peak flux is 52.64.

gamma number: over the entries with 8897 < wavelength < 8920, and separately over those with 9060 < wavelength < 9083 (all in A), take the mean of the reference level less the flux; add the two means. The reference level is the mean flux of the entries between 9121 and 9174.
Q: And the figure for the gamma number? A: 1.9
